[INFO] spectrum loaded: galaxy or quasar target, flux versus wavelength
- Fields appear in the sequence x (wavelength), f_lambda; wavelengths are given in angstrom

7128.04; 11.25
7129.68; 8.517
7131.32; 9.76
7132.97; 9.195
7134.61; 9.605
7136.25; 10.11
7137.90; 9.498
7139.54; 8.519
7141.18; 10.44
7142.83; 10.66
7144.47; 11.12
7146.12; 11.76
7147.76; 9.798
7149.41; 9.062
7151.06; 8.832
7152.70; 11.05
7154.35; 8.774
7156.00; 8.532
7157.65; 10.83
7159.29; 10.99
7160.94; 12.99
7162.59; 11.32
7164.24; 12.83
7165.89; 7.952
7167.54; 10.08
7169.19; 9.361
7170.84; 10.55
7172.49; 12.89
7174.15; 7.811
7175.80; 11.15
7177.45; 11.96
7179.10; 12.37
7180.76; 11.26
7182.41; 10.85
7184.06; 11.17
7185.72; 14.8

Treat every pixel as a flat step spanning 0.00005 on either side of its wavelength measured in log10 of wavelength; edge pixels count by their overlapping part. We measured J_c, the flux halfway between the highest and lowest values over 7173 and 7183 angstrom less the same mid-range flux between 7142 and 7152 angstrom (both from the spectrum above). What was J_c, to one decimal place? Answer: -0.2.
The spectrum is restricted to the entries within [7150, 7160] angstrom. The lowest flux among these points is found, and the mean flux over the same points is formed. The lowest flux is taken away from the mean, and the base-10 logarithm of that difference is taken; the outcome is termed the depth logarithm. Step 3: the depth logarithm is 0.11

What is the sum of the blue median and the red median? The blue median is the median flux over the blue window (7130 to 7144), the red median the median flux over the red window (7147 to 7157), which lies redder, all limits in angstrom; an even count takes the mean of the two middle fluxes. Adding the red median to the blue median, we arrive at 18.6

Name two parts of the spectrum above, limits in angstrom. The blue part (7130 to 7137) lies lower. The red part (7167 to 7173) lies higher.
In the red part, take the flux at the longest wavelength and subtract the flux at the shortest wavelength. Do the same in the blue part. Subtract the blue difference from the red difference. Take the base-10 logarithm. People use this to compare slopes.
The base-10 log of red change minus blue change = 0.4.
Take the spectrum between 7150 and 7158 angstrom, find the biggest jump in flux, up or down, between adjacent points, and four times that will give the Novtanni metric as 9.2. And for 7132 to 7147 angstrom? 7.7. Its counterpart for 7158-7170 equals 19.5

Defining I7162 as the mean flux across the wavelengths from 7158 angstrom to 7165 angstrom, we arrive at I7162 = 12.0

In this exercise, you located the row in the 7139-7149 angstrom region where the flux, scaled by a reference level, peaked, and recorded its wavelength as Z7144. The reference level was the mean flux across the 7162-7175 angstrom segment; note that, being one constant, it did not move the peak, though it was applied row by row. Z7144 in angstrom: 7146.12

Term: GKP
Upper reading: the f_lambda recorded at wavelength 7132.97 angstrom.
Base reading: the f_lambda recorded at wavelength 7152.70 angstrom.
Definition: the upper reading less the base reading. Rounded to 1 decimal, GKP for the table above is -1.9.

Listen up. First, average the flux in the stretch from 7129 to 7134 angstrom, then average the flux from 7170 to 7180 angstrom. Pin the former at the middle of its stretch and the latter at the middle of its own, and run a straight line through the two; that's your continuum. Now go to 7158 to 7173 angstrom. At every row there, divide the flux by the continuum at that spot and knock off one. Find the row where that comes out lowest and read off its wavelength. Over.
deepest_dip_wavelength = 7165.89 angstrom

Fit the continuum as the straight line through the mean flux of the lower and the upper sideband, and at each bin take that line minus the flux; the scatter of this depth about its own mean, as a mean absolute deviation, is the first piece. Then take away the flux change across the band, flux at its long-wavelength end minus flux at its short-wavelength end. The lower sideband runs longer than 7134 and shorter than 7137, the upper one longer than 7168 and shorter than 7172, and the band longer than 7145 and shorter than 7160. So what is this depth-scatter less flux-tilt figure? 1.8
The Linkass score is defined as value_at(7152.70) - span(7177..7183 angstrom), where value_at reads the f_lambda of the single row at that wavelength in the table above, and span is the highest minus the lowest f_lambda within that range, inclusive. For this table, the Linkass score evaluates 10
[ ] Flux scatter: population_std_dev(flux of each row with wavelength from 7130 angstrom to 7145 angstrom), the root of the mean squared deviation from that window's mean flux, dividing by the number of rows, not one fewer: 0.8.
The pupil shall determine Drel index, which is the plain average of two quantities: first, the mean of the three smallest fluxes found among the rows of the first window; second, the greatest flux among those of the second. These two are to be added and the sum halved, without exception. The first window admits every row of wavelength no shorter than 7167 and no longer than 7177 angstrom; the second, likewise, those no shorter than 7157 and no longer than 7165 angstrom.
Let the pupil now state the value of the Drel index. 11.0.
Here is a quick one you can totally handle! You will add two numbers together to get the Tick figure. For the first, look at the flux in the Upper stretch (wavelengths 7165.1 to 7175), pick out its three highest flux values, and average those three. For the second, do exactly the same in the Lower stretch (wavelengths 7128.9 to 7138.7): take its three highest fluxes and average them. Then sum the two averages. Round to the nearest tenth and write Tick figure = 21.0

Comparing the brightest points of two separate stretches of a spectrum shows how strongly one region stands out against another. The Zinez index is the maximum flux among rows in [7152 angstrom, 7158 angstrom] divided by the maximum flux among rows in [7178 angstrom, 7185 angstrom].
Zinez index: 0.893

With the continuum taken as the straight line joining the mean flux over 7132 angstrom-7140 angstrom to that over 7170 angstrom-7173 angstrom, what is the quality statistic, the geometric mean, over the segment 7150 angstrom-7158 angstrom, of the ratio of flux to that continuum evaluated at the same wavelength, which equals 0.90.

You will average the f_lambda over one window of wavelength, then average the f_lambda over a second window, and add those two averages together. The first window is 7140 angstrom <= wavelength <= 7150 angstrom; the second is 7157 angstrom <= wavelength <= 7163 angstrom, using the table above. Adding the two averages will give 22.0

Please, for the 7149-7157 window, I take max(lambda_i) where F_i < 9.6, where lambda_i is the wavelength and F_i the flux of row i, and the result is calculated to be 7156.00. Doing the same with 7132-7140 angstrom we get 7139.54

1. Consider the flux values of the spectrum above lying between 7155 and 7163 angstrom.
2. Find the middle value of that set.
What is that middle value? 11.0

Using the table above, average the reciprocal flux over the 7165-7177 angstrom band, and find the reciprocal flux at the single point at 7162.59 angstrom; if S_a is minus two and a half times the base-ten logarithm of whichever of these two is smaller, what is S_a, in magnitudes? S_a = 2.63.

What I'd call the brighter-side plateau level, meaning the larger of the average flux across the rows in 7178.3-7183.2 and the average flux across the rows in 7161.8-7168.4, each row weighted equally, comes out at 11.5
